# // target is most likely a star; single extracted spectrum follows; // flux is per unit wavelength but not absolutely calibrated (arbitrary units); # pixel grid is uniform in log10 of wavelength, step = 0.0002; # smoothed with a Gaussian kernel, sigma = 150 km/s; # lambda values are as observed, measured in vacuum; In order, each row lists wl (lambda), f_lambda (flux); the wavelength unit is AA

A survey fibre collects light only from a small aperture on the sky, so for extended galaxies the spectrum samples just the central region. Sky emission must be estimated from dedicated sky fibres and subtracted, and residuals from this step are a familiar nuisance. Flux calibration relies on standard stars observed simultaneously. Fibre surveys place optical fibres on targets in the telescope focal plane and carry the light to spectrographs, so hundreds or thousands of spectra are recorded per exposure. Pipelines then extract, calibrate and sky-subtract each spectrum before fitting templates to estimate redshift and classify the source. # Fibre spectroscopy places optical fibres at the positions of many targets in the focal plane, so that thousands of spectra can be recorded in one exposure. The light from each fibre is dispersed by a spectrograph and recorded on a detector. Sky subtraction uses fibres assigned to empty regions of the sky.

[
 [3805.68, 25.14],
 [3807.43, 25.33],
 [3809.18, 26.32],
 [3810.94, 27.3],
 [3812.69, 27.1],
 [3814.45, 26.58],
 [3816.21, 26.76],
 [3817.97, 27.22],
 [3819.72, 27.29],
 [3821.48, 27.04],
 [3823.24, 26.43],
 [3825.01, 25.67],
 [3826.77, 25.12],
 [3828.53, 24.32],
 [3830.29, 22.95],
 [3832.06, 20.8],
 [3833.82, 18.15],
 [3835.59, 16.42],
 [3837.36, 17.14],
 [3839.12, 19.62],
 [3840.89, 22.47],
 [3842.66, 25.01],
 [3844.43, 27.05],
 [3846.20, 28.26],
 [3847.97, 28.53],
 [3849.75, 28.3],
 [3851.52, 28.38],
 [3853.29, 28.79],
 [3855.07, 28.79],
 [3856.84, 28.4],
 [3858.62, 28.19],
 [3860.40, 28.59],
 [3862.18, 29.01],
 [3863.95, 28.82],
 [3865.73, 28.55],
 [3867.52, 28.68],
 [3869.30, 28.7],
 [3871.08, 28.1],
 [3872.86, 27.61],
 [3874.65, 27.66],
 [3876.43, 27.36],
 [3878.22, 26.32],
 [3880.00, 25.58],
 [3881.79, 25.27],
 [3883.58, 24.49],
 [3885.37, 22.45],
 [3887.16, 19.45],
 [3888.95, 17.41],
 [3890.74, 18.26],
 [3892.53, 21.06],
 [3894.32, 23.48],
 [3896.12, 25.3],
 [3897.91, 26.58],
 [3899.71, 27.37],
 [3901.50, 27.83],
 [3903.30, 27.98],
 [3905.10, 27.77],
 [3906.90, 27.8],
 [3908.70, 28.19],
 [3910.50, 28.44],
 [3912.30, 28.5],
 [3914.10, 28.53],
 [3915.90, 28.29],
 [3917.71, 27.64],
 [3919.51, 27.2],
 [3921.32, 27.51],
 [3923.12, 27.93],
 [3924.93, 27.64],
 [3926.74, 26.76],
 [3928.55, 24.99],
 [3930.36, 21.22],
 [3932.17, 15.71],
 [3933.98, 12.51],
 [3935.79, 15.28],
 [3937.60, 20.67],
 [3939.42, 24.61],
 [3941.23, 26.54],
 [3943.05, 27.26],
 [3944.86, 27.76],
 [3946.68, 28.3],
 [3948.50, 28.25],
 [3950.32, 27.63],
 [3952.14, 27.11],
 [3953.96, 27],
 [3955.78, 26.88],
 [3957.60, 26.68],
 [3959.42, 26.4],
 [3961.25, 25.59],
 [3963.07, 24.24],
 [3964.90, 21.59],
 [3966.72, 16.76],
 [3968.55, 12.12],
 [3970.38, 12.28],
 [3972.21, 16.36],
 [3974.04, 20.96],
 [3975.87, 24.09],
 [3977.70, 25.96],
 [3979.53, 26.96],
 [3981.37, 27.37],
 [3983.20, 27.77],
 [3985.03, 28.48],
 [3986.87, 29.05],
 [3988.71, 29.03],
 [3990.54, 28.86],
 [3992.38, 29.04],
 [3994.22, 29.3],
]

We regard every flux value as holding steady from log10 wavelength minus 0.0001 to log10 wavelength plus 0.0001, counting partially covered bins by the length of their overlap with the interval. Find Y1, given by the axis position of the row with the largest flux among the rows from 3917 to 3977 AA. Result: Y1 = 3946.68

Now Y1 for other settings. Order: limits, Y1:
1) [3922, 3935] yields 3923.12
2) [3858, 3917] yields 3862.18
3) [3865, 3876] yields 3869.30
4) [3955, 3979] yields 3955.78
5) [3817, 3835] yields 3819.72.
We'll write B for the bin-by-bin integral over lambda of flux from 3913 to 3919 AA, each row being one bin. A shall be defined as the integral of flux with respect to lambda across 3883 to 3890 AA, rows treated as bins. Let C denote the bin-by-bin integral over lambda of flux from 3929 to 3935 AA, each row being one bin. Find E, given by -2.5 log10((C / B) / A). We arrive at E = 5.94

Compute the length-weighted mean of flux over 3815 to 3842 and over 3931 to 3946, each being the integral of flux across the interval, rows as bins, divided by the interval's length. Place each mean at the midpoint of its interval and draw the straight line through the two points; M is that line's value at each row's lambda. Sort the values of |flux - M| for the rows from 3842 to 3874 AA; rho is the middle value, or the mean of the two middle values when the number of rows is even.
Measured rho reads 5.6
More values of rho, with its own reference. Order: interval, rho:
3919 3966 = 5.8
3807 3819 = 3.3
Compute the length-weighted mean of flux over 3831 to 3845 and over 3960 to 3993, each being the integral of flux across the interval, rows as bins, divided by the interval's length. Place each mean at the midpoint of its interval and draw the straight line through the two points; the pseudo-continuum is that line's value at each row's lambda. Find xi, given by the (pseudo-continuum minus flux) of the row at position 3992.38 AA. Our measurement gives -5.0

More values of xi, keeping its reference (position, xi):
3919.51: -4.7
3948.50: -5.2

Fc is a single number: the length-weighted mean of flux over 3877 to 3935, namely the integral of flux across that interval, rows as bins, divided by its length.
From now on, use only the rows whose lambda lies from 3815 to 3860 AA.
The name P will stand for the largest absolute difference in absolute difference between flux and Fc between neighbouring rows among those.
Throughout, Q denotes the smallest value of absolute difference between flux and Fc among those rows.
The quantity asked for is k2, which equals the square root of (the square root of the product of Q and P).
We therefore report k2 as 0.82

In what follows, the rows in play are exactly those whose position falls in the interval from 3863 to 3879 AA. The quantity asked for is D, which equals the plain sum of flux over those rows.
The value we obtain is 252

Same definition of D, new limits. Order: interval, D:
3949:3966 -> 233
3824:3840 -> 190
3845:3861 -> 256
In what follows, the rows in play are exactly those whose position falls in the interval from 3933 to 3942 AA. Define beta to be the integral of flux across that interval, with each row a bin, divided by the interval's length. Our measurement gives 20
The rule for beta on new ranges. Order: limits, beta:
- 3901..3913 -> 28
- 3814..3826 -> 27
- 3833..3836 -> 17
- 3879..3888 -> 24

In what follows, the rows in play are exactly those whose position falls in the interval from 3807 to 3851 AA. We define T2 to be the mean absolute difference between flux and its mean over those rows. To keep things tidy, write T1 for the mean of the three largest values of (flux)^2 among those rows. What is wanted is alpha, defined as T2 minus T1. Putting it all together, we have -802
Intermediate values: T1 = 804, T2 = 2.9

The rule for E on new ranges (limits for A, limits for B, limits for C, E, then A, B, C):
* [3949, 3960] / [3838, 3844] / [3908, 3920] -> 5.19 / 297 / 135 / 338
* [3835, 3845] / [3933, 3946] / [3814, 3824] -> 5.89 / 213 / 288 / 269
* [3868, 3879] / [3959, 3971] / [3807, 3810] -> 7.42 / 304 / 237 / 78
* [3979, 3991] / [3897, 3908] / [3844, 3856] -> 6.20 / 339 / 303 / 340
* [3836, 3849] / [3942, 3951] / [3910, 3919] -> 6.21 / 309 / 250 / 254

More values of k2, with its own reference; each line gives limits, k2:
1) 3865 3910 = 1.02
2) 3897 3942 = 0.93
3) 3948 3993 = 1.31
